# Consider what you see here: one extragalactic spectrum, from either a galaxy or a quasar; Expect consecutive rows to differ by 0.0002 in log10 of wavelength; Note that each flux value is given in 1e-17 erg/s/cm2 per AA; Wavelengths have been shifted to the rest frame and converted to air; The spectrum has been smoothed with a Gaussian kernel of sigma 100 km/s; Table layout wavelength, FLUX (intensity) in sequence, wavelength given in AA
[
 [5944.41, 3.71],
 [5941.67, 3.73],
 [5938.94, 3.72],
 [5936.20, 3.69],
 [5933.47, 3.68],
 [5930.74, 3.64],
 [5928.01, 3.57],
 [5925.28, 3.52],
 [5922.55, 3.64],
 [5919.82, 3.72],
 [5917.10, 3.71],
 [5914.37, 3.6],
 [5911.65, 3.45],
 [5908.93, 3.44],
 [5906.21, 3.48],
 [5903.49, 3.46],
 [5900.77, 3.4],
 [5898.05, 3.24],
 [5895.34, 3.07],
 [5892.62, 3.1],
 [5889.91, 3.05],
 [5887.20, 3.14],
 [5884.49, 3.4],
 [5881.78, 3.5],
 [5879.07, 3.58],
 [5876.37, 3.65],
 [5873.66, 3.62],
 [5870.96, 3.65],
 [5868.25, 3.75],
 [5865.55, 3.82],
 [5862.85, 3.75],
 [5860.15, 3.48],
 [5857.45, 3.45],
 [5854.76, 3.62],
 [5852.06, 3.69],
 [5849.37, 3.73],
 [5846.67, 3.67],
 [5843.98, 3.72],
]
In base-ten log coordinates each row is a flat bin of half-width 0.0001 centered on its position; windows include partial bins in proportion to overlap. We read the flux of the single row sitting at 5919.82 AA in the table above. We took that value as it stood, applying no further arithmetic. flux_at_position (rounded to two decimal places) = 3.72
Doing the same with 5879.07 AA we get 3.58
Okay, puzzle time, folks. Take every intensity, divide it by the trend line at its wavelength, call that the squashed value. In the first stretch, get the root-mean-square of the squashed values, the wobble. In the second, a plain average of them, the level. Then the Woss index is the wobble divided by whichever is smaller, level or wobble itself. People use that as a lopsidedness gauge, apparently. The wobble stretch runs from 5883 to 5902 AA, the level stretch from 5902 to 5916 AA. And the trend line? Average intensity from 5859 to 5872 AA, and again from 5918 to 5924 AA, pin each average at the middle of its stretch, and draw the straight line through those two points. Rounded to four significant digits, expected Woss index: 1.000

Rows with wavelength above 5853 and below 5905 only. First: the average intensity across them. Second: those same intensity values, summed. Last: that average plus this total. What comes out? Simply 69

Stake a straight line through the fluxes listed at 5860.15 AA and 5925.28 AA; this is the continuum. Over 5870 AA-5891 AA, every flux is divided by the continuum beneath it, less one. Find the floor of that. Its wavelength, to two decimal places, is 5889.91 AA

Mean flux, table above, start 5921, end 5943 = 3.65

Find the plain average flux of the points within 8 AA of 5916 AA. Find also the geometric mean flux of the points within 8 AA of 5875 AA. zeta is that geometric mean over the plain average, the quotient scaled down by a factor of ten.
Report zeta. 0.101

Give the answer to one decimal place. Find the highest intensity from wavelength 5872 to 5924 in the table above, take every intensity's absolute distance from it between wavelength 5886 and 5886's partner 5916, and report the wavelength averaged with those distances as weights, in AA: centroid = 5897.2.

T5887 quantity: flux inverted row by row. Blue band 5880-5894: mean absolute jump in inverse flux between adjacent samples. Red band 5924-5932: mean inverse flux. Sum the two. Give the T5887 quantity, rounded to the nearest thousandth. 0.292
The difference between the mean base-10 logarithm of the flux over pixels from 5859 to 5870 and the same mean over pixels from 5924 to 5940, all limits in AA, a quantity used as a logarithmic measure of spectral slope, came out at 0.007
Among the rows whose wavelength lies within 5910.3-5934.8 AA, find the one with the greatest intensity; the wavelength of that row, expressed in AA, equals 5919.82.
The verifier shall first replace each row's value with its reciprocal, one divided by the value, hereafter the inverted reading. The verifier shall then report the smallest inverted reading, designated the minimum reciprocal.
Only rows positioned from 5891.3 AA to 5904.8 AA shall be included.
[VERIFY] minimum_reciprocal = 0.289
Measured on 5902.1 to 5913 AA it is 0.287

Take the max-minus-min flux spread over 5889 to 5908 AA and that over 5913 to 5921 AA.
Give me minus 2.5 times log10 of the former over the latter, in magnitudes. -1.4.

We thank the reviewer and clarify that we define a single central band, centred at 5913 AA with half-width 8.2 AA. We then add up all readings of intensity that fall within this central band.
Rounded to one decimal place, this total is 21.4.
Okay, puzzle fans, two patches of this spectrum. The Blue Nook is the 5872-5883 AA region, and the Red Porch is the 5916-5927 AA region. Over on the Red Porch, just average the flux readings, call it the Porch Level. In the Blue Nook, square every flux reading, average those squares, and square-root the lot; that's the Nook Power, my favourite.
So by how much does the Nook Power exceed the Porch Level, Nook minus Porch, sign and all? -0.1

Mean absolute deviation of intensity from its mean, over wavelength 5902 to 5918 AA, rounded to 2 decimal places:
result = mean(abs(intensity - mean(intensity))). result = 0.09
